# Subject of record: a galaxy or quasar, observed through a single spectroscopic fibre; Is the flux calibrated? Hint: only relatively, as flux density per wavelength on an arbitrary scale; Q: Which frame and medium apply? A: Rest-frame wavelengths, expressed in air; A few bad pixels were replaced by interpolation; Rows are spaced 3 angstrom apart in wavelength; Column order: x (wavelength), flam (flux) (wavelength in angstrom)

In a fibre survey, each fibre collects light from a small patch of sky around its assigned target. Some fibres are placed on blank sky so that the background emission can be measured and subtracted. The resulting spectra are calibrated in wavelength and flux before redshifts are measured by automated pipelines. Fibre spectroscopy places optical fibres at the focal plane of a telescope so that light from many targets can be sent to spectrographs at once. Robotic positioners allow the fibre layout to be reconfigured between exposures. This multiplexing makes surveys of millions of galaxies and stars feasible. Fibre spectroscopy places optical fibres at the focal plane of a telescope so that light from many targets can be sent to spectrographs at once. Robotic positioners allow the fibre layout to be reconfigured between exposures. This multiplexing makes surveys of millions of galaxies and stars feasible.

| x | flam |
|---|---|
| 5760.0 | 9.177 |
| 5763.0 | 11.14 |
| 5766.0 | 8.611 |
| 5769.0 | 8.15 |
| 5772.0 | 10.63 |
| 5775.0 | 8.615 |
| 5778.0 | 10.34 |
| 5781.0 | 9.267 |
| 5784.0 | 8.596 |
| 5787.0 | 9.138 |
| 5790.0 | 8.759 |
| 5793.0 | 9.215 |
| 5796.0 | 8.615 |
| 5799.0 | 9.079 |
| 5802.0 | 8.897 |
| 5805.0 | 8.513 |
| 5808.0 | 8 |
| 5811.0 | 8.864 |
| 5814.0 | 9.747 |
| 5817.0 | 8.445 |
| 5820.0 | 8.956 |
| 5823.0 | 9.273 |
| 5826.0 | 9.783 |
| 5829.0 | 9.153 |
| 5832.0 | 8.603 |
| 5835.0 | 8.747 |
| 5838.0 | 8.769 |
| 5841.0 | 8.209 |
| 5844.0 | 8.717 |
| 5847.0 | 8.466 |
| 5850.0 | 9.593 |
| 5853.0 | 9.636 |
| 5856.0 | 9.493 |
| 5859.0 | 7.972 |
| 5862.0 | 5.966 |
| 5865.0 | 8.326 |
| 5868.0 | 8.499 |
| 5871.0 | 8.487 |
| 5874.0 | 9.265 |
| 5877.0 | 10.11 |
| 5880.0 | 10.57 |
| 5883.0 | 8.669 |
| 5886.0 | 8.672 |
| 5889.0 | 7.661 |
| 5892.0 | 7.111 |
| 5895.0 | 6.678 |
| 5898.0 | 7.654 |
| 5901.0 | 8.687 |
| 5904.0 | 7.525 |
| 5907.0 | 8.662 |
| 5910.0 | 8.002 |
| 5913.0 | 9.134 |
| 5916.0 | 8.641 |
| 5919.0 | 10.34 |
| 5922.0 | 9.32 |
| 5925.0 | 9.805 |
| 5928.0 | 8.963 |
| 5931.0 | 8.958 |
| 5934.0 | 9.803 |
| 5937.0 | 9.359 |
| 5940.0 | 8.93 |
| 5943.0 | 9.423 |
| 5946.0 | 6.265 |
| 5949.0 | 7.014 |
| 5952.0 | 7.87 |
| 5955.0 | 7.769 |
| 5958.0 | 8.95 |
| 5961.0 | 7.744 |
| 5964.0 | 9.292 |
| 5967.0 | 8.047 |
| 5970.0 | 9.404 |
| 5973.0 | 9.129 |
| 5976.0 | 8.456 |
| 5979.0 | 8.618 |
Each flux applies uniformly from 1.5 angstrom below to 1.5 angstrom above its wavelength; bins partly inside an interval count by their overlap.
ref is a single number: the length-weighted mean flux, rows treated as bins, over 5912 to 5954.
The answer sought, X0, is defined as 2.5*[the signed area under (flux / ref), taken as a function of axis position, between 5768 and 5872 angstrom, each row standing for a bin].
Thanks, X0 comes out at 261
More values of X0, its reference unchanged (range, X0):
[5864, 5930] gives 162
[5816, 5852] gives 91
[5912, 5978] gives 164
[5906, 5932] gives 67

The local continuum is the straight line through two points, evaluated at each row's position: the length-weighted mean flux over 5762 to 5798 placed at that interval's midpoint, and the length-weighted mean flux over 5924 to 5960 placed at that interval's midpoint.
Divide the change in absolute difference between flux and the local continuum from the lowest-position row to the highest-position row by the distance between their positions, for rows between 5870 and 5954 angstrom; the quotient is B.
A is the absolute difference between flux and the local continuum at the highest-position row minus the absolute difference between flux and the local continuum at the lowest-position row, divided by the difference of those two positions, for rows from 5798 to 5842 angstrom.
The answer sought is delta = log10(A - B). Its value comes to -1.9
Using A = 0.017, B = 0.0035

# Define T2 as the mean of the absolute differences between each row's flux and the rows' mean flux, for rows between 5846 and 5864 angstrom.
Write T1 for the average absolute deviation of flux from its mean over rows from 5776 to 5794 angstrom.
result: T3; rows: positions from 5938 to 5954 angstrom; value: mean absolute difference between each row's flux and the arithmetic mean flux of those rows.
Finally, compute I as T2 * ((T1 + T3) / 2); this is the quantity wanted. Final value 0.74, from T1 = 0.4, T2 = 1.1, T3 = 1.02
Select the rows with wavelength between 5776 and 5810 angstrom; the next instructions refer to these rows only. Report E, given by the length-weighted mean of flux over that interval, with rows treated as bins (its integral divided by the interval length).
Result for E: 8.94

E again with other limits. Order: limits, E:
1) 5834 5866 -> 8.54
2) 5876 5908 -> 8.33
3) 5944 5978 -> 8.20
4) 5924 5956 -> 8.55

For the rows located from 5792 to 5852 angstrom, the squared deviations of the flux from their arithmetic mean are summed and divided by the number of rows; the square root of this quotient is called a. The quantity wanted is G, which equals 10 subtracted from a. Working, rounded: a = 0.47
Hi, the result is -9.53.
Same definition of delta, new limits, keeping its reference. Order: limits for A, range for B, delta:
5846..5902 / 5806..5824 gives -1.3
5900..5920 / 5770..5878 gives -1.0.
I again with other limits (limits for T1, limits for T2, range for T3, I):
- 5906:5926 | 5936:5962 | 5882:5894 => 0.56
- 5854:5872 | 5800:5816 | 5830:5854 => 0.25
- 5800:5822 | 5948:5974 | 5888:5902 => 0.34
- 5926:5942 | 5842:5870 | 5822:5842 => 0.26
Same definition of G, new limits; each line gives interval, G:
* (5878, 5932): -8.98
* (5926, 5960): -8.95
